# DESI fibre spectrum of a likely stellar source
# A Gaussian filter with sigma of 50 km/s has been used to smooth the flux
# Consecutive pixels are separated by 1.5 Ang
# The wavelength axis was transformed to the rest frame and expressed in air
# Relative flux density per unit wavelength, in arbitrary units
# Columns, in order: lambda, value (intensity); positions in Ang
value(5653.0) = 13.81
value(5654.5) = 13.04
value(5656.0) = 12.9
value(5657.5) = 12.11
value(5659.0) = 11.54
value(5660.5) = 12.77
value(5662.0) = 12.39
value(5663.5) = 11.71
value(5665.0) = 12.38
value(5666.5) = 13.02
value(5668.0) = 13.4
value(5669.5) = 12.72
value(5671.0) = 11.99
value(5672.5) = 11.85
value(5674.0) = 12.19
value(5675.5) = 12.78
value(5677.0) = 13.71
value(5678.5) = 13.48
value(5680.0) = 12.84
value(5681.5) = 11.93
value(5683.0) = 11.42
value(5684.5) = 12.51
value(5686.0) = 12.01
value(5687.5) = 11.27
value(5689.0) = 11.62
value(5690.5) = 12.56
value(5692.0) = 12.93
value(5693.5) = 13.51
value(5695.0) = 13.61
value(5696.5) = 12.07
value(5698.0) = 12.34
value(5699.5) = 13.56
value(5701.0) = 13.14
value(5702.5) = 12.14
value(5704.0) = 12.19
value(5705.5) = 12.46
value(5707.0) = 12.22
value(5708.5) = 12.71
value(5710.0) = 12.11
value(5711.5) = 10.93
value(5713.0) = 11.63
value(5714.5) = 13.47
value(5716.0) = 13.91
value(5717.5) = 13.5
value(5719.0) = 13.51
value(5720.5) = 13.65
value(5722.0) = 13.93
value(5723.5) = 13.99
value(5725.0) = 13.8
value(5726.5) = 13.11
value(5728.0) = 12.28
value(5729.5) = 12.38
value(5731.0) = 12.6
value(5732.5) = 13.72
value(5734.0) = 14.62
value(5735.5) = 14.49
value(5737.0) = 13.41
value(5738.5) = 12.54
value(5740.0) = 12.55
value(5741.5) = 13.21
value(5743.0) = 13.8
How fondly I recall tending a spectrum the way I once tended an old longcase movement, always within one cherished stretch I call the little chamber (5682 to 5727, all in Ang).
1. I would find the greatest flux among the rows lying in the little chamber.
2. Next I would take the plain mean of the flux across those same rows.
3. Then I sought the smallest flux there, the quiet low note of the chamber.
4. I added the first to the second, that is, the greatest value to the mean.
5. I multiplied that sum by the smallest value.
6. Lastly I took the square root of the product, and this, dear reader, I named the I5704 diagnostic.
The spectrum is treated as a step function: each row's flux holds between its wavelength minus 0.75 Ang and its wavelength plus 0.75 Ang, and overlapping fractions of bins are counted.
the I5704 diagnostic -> 17.1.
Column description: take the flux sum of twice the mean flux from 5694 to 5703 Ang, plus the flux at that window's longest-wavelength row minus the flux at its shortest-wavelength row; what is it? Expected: 24.2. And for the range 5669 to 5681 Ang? 25.5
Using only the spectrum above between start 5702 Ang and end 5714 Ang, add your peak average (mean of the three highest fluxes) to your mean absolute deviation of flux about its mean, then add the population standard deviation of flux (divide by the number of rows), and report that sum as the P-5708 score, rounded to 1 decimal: 13.4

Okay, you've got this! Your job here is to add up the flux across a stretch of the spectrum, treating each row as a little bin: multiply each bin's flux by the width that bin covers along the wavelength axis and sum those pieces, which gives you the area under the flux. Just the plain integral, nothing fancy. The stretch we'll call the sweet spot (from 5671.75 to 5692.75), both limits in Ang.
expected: 260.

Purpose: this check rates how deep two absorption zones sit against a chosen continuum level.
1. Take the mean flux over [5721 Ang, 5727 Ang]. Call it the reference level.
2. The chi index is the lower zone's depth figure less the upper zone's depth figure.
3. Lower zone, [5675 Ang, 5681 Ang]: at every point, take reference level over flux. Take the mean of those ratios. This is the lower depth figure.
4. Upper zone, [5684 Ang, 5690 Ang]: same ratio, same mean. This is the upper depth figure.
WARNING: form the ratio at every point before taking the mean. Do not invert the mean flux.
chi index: -0.12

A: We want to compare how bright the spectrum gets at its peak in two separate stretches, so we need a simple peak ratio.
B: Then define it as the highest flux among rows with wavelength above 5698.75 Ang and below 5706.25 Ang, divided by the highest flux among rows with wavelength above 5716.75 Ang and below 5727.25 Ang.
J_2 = 0.97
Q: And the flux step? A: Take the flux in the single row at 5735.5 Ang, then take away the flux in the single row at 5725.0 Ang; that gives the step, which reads 0.7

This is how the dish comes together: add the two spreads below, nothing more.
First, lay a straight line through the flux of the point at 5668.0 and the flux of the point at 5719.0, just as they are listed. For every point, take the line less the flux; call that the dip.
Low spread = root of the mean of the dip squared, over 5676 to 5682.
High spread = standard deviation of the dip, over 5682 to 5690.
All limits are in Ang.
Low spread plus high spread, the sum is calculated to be 1.3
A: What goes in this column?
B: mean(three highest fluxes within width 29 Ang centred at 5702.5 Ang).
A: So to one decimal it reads 13.7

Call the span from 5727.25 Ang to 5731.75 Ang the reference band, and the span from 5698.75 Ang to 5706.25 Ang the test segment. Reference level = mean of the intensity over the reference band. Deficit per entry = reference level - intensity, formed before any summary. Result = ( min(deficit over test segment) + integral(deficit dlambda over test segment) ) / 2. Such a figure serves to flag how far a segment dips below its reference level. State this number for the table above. -1.6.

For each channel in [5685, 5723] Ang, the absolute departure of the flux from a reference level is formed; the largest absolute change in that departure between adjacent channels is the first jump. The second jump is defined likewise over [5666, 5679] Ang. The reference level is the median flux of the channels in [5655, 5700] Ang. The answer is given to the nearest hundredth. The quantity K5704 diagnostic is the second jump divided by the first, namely 0.79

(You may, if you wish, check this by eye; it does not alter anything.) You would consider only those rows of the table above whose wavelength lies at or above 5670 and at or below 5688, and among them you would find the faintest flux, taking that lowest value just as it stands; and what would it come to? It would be 11.27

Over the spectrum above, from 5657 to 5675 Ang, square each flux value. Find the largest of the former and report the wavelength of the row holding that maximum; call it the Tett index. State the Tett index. 5668.0 Ang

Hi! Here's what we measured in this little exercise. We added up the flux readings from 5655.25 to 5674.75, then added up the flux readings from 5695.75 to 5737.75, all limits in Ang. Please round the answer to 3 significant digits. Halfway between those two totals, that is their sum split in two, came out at 262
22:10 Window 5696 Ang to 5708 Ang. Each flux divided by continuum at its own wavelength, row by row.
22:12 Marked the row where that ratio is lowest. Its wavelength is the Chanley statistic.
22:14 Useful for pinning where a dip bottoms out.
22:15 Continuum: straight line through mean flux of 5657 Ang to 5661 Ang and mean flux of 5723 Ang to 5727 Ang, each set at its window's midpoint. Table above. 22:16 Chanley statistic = 5707.0 Ang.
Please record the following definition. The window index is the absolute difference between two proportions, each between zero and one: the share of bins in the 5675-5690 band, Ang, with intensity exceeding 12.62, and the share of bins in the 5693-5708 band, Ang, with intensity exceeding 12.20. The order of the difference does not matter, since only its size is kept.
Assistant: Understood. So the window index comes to 0.30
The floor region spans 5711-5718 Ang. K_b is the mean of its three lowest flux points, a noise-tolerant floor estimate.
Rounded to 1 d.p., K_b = 12.0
